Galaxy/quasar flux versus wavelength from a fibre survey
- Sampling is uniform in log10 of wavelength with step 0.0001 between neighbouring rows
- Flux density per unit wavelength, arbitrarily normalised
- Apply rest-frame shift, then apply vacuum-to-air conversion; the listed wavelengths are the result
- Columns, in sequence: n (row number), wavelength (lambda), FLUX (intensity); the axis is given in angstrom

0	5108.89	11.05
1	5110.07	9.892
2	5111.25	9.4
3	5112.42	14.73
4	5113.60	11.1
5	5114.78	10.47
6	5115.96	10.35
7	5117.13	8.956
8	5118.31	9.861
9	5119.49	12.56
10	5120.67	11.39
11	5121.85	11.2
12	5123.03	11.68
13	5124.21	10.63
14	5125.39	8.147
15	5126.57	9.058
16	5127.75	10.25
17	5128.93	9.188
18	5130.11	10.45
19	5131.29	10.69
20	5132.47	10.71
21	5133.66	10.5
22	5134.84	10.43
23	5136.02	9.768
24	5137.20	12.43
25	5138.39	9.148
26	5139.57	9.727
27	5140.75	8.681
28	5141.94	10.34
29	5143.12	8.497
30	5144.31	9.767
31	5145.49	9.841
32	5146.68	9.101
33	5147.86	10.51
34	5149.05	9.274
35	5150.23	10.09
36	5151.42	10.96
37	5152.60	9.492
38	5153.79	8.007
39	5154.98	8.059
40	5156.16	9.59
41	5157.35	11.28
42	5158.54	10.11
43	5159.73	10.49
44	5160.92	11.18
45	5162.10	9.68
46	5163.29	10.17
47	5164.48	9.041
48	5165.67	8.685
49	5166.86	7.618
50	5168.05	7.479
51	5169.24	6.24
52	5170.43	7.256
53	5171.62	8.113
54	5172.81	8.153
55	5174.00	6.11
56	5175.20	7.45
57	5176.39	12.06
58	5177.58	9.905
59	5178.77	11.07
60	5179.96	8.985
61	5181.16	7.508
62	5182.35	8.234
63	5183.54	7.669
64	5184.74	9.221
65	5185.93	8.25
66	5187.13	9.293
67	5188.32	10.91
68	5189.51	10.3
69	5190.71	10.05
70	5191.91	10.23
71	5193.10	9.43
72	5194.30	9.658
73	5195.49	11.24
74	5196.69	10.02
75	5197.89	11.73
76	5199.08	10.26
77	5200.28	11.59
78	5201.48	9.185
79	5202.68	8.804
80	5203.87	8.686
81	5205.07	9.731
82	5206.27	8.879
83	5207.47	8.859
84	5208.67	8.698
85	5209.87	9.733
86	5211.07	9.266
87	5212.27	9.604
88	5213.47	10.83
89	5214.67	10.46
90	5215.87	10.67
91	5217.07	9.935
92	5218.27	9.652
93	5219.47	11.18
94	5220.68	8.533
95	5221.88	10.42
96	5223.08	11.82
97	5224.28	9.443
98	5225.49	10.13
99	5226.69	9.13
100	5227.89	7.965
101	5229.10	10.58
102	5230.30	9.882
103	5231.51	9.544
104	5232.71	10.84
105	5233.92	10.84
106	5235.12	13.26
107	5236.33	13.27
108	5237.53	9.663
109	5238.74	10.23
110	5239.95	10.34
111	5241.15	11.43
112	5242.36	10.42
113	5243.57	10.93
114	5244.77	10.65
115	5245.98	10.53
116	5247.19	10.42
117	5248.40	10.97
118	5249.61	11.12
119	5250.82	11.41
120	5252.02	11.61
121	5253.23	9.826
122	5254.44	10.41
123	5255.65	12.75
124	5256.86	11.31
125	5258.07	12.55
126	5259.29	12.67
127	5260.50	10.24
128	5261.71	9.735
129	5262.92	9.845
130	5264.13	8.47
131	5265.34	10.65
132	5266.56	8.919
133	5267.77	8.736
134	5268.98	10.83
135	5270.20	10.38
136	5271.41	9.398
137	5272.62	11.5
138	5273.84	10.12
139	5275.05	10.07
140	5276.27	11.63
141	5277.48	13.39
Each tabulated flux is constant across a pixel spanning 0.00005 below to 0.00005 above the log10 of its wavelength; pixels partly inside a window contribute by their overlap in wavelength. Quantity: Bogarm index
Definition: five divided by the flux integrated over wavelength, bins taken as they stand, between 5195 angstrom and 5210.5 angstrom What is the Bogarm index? 0.033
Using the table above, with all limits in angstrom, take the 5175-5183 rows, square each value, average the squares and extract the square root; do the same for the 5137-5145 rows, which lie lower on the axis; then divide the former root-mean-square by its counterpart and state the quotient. 0.96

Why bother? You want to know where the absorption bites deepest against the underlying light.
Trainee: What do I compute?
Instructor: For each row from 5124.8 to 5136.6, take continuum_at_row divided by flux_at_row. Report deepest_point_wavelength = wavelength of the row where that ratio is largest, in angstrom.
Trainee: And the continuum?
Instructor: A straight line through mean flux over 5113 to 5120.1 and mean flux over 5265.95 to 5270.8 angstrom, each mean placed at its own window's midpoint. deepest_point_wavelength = 5125.39 angstrom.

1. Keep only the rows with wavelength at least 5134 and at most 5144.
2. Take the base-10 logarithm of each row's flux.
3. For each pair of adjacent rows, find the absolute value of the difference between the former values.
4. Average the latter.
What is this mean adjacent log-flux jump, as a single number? 0.072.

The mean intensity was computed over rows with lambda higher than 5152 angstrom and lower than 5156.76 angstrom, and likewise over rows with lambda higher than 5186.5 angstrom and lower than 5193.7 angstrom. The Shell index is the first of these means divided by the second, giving 0.88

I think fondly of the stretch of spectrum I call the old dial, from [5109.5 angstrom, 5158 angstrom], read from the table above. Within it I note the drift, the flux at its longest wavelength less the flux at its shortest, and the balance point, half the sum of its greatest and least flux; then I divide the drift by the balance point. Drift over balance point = 0.12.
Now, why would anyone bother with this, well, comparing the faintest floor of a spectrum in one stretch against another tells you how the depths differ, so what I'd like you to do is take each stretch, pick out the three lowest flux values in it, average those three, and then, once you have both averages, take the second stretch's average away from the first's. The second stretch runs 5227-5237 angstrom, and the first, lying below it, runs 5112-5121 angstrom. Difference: 0.59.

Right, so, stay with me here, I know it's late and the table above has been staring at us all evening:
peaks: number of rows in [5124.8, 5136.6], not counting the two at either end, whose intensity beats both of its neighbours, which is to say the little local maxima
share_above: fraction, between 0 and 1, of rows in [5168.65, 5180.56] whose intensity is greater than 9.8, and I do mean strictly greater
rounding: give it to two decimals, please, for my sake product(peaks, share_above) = 0.60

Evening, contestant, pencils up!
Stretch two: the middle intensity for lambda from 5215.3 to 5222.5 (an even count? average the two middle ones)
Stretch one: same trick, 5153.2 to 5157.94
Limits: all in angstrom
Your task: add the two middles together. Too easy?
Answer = 19.0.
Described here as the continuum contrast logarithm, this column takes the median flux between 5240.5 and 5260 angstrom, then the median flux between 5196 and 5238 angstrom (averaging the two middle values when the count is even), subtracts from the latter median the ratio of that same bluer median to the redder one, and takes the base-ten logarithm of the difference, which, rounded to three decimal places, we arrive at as 0.954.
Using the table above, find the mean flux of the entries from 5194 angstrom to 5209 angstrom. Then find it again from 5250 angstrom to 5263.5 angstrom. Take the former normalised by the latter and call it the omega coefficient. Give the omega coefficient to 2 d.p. 0.88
